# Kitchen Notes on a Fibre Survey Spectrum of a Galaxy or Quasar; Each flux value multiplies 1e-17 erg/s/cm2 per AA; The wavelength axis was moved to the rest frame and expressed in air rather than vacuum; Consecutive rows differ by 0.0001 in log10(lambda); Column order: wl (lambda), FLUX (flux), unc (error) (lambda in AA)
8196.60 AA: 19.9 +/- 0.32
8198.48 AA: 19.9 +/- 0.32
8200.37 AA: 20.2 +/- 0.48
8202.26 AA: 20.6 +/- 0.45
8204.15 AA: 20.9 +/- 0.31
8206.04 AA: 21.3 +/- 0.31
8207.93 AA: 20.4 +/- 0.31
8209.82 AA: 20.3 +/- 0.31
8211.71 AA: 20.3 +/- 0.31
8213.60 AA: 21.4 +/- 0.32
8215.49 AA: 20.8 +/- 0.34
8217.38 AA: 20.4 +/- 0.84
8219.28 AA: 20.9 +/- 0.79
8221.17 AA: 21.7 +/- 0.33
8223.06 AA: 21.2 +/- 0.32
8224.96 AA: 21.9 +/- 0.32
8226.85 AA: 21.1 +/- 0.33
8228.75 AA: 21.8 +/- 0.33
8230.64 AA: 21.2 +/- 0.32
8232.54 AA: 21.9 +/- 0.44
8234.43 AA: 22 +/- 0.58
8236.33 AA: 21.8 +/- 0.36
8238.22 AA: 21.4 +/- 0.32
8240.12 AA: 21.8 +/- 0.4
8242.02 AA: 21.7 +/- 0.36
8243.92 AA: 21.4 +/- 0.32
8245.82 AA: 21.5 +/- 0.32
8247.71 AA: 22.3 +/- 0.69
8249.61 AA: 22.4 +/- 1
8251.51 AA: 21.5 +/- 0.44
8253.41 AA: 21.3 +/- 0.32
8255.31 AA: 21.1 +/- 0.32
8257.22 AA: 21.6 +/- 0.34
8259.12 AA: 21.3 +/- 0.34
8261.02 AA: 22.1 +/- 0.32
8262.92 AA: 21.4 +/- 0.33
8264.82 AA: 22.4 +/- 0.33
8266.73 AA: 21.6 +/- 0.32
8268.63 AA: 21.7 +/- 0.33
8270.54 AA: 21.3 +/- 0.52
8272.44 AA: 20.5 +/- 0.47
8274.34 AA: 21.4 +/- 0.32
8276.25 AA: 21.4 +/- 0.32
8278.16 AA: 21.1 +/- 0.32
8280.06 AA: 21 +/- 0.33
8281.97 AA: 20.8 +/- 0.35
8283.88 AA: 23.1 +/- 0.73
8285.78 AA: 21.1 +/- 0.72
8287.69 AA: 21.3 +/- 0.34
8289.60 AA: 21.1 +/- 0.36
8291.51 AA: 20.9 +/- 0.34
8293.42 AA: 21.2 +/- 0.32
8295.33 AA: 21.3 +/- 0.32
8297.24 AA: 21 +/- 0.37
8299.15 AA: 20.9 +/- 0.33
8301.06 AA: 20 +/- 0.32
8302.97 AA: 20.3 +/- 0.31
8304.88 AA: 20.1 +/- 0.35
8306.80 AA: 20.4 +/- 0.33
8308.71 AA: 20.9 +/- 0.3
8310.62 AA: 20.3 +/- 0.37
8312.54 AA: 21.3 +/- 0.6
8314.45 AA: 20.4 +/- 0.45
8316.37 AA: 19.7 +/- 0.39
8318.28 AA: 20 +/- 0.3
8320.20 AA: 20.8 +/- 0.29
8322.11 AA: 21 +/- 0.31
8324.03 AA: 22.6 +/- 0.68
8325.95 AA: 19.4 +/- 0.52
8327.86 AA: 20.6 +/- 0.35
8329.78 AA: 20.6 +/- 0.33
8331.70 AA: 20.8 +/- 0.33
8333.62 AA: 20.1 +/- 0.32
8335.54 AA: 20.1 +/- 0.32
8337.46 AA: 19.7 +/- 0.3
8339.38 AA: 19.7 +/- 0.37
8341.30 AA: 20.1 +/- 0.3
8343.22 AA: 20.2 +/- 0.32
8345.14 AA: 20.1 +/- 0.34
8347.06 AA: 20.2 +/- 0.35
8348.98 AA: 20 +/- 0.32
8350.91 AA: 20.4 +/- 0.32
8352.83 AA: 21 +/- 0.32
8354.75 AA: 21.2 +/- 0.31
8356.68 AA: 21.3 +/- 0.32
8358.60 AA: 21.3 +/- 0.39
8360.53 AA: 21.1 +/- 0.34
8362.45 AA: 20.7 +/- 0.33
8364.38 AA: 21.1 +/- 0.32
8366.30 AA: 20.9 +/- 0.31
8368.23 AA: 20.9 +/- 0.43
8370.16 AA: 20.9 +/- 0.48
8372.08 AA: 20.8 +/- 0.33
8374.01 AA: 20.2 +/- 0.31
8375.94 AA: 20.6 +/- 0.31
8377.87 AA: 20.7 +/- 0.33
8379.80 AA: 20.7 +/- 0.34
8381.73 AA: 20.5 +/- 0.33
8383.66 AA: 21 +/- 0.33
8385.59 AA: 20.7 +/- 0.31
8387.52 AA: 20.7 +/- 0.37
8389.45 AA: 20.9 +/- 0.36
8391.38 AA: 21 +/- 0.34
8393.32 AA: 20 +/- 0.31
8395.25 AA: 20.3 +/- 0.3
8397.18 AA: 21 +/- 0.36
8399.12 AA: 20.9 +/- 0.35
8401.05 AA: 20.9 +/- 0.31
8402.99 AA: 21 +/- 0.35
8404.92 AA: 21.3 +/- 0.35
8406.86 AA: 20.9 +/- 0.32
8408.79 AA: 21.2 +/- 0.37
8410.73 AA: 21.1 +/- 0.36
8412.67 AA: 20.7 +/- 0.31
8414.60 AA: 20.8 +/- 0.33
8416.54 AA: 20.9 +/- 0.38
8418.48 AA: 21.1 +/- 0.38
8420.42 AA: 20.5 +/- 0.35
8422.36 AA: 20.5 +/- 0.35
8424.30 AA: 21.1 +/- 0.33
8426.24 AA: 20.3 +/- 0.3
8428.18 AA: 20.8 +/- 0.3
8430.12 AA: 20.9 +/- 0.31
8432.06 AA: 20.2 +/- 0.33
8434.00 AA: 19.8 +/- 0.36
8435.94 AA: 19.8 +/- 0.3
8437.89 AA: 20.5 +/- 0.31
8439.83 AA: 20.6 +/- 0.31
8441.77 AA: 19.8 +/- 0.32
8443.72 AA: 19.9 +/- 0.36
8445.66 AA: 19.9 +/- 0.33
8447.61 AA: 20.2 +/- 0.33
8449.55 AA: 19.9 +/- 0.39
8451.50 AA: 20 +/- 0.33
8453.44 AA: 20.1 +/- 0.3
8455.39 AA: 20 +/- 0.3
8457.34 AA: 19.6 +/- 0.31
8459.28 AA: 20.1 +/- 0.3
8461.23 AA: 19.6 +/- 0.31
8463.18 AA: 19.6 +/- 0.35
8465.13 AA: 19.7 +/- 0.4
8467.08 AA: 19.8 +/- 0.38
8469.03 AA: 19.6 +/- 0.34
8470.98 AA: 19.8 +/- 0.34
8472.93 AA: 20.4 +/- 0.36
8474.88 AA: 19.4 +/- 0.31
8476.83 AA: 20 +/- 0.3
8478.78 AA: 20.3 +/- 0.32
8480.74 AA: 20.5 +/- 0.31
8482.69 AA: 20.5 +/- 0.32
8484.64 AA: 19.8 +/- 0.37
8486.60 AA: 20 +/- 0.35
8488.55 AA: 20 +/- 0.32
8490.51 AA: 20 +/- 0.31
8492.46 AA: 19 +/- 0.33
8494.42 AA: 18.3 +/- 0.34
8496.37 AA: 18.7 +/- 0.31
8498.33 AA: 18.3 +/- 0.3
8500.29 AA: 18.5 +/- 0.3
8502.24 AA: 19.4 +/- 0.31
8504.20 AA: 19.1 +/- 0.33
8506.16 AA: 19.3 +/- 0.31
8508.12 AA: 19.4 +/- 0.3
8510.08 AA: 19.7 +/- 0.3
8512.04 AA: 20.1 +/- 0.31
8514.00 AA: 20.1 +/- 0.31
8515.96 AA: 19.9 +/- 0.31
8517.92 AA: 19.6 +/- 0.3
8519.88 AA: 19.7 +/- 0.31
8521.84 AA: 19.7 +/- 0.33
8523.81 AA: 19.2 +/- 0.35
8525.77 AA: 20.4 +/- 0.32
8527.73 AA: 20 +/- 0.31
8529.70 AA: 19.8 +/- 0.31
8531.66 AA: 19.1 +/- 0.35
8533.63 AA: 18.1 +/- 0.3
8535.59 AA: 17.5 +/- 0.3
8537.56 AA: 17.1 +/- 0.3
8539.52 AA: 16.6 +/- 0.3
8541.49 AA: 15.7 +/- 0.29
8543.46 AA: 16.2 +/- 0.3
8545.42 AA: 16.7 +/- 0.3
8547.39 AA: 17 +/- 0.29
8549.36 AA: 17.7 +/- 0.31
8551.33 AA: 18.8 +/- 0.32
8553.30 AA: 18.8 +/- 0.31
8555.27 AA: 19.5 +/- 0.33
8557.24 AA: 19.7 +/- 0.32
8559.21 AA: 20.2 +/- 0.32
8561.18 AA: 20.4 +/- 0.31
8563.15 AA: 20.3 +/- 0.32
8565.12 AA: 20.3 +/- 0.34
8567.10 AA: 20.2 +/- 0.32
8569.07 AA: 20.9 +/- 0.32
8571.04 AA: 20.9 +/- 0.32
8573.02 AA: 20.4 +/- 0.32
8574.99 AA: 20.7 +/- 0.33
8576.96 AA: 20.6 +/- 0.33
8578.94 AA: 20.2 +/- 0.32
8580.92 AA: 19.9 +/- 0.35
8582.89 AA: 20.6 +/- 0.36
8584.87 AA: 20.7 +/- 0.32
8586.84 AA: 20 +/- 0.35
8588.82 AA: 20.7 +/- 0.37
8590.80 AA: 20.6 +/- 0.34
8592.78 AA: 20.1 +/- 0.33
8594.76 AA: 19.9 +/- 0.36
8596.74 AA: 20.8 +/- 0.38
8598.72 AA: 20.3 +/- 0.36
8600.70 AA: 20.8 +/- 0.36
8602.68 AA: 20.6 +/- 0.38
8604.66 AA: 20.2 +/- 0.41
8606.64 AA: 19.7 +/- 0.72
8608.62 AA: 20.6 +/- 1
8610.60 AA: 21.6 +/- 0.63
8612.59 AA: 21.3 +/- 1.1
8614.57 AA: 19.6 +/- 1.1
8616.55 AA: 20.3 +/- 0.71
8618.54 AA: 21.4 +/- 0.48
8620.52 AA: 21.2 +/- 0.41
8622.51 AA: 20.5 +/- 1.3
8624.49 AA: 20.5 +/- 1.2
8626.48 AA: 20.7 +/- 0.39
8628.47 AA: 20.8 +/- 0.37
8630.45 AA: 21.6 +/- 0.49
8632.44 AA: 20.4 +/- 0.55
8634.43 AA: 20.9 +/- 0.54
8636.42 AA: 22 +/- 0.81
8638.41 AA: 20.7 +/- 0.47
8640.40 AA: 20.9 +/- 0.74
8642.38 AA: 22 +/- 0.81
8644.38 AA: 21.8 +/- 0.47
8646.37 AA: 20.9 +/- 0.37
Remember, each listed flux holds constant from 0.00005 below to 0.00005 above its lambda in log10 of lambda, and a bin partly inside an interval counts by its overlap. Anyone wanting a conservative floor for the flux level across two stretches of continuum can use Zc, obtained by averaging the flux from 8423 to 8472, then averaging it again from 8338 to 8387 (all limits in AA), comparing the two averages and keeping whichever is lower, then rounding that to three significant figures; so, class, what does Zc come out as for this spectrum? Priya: 20.1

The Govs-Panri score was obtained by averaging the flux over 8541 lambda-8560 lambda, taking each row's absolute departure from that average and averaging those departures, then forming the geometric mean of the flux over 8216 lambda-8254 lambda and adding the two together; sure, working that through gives 22.9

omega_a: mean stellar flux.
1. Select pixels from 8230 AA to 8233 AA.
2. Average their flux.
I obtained 21.5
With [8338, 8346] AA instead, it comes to 20.0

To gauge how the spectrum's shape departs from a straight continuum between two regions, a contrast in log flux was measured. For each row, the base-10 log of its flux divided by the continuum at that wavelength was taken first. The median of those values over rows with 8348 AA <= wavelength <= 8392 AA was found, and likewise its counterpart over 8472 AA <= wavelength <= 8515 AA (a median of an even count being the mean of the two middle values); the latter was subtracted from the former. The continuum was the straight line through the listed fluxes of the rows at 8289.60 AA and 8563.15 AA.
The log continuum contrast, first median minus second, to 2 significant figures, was 0.017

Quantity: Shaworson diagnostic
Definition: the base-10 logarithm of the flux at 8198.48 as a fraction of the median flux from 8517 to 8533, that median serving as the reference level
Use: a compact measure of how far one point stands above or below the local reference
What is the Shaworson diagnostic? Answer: 0.004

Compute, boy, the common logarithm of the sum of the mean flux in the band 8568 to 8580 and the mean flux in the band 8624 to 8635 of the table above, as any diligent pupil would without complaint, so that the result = 1.62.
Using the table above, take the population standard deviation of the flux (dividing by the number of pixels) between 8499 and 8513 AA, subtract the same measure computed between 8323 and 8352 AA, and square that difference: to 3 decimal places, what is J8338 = 0.062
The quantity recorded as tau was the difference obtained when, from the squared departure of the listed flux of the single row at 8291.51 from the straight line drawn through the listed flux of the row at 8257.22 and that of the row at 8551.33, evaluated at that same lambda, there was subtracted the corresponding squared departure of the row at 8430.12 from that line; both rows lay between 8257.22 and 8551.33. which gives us -0.8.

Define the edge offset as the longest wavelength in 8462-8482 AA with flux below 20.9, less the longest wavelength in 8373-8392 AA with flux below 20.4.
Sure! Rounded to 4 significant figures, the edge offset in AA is 106.7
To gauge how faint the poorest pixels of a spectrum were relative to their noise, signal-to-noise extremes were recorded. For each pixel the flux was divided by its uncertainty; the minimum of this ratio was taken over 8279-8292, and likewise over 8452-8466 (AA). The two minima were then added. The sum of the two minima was 79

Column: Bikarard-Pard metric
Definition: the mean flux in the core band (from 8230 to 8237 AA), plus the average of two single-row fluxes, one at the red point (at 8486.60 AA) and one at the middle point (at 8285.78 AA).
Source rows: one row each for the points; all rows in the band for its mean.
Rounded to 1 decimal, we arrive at 42.3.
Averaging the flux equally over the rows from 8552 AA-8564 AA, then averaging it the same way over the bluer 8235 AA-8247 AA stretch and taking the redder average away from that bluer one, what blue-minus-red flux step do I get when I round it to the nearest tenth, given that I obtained 1.8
